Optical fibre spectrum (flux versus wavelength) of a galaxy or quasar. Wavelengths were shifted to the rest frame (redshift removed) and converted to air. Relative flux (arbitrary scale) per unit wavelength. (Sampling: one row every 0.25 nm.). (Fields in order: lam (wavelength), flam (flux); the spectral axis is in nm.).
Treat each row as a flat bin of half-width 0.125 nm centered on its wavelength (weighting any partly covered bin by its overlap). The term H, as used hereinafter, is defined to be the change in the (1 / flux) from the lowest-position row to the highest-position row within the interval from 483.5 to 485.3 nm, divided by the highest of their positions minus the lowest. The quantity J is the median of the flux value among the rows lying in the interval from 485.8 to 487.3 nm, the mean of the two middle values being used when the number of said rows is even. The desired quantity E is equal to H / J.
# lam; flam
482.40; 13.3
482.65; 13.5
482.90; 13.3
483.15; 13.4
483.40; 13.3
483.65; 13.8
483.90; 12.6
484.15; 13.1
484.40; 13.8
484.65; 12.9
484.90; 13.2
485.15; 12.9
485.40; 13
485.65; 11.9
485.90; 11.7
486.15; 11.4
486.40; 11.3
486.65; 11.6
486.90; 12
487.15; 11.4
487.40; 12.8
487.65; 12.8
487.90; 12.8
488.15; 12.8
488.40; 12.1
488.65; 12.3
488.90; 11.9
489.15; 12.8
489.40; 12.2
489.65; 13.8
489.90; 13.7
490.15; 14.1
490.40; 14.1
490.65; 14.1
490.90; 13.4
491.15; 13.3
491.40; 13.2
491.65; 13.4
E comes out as 0.0003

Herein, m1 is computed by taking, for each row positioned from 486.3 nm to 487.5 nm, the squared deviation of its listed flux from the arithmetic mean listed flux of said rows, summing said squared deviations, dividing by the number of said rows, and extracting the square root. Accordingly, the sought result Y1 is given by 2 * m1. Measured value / 1.09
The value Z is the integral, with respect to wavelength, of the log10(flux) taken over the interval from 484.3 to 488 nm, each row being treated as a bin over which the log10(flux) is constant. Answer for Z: 4.0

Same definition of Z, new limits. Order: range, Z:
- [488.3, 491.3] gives 3.4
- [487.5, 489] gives 1.6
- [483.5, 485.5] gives 2.2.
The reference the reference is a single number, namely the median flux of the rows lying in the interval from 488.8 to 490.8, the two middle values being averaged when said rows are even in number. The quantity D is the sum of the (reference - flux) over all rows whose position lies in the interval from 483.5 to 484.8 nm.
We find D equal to 3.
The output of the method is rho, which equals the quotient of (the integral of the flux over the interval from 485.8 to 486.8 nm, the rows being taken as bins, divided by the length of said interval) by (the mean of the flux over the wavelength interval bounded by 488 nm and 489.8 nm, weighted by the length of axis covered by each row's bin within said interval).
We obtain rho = 0.92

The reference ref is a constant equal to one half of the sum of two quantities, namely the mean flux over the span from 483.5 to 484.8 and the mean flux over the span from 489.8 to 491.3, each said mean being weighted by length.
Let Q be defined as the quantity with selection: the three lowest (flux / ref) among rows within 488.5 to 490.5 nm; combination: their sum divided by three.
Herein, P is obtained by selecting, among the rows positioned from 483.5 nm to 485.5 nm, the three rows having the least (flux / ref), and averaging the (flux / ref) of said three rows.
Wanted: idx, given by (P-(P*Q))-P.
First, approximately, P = 0.95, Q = 0.90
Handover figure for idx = -0.85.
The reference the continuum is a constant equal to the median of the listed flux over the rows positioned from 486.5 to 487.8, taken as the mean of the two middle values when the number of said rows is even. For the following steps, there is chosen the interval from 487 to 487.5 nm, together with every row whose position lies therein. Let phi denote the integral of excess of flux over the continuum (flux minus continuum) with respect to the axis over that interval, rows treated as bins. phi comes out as 0.0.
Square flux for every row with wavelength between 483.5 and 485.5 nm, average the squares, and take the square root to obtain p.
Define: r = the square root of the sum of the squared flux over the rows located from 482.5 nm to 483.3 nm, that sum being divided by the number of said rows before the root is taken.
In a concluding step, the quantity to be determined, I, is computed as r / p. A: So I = 1.02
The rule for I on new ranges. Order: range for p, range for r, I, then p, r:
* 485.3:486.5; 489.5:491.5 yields 1.16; 11.9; 13.7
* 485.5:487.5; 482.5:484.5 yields 1.13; 11.8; 13.4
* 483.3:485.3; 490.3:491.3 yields 1.04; 13.2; 13.7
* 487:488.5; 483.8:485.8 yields 1.04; 12.5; 12.9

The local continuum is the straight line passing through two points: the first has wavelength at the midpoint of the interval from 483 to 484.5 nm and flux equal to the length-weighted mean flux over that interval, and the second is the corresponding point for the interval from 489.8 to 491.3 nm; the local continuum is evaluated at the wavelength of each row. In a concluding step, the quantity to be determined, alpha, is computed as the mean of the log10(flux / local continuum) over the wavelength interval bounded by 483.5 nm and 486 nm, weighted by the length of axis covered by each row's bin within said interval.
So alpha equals -0.02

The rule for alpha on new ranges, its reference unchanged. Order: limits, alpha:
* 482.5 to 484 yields 0.00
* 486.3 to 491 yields -0.03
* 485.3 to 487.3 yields -0.06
